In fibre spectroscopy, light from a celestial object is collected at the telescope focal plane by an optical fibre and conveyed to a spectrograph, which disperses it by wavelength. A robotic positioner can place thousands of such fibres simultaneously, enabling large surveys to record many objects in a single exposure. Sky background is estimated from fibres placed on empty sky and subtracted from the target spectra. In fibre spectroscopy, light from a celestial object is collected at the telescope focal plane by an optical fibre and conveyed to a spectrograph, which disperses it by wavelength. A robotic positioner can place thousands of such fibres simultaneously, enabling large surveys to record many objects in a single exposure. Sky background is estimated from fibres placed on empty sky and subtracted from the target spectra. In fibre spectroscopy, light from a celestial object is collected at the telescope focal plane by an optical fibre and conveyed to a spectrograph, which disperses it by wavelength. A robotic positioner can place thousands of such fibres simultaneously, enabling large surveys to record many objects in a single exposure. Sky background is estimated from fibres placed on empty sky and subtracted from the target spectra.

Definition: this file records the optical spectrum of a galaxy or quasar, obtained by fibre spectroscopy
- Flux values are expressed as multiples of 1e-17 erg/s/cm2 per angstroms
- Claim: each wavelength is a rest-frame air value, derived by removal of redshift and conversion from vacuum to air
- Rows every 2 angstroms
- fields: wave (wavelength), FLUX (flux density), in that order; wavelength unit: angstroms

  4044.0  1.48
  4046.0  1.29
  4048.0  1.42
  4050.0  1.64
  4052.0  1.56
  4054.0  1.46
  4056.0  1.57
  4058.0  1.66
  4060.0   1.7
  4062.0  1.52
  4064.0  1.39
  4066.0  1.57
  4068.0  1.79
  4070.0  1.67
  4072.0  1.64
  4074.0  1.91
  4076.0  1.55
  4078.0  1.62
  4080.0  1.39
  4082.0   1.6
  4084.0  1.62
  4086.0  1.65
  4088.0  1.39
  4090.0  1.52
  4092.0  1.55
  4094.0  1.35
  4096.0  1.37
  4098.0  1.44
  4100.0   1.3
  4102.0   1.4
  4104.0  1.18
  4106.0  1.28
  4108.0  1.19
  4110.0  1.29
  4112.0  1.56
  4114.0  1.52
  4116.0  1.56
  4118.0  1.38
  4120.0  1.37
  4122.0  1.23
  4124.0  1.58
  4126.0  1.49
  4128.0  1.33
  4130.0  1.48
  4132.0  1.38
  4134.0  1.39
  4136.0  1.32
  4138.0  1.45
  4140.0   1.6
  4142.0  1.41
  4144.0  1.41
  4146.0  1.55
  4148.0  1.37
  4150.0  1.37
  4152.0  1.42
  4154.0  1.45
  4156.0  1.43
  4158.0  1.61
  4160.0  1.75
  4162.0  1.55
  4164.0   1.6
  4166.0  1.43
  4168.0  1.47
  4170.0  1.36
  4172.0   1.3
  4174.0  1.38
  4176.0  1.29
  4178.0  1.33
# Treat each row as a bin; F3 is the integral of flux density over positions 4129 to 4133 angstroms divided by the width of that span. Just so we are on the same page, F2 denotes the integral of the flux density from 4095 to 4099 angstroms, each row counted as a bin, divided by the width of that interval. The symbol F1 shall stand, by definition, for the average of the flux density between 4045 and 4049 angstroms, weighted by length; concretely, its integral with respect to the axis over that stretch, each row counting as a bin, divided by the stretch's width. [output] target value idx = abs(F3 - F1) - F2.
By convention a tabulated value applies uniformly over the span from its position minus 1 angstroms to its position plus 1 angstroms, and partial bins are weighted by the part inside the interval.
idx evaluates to -1.33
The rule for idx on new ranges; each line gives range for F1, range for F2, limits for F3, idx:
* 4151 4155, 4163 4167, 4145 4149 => -1.49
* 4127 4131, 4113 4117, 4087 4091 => -1.49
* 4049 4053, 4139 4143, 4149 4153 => -1.30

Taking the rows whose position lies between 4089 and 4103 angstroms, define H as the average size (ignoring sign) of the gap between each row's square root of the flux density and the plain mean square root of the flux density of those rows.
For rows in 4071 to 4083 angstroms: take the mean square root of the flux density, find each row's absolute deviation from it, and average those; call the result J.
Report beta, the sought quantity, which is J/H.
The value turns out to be 1.35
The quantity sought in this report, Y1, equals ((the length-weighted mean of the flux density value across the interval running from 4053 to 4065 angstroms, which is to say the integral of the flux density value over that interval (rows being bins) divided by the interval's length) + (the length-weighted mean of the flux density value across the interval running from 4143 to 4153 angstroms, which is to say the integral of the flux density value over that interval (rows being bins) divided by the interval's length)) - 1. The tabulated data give 1.97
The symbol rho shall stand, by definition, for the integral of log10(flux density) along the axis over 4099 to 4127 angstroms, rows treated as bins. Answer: 3.9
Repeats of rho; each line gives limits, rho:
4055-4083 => 5.8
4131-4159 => 4.4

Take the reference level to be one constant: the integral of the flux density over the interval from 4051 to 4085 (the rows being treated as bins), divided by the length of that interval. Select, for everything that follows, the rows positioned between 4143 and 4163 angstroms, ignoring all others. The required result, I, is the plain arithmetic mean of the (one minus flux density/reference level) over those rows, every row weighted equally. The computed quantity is 0.07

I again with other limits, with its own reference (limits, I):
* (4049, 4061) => 0.00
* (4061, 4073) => 0.00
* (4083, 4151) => 0.11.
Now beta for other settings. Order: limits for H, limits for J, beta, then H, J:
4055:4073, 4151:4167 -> 1.12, 0.035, 0.039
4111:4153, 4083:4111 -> 1.43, 0.034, 0.049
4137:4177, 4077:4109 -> 1.41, 0.037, 0.052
